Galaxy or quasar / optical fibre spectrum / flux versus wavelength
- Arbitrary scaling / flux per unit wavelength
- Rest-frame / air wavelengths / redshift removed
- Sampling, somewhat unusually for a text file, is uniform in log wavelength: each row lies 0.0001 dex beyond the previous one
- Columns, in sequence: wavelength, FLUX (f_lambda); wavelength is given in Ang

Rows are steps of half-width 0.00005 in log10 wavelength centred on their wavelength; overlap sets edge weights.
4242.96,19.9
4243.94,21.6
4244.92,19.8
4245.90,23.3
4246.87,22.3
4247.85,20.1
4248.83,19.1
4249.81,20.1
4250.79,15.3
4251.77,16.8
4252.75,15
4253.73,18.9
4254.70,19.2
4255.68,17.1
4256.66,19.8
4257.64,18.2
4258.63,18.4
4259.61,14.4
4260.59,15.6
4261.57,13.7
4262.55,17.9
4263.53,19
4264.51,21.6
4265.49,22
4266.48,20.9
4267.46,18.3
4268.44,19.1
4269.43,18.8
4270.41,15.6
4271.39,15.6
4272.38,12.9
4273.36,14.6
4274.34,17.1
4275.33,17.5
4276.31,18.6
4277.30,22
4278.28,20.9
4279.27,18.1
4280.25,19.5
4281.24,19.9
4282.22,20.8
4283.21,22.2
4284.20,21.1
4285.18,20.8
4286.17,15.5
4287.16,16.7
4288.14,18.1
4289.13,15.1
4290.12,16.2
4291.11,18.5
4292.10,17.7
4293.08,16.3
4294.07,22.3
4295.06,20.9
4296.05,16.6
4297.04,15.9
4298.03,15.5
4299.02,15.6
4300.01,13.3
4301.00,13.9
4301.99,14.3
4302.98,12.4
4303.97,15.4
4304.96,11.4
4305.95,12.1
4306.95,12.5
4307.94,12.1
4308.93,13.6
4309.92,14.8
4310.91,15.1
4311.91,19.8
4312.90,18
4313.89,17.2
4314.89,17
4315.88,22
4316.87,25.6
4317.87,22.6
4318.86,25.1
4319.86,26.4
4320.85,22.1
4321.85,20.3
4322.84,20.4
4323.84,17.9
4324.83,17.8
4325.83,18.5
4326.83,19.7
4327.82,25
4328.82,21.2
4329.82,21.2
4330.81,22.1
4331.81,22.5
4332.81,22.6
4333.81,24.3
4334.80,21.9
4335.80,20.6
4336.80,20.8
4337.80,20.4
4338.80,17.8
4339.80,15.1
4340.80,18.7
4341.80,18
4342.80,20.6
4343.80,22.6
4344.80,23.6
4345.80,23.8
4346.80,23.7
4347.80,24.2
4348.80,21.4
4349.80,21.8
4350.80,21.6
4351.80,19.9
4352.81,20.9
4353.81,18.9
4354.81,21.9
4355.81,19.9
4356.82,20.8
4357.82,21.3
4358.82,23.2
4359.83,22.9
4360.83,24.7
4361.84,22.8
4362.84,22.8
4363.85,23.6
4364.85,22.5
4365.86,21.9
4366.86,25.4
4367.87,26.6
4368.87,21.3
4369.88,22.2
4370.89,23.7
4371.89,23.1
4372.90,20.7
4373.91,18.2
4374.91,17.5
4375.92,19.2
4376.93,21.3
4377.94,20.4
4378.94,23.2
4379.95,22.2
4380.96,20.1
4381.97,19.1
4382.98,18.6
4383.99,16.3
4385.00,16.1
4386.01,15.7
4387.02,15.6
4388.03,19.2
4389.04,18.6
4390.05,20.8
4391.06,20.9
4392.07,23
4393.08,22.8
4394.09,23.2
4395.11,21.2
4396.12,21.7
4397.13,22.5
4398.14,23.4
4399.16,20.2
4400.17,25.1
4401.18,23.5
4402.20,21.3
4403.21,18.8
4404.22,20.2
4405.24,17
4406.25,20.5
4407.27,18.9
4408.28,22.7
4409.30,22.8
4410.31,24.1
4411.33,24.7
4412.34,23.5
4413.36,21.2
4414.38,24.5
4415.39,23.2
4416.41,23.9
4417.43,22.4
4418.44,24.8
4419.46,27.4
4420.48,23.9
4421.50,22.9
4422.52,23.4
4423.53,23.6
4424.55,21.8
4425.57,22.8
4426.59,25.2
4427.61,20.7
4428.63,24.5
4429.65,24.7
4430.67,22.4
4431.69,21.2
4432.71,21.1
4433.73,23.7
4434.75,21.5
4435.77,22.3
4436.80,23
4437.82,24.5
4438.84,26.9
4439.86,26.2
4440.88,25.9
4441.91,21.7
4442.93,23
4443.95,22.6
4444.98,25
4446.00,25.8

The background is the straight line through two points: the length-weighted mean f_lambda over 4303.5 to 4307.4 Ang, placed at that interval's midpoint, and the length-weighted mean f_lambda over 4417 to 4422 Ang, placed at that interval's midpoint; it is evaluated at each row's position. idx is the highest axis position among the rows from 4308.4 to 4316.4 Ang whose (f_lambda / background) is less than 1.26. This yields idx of 4314.89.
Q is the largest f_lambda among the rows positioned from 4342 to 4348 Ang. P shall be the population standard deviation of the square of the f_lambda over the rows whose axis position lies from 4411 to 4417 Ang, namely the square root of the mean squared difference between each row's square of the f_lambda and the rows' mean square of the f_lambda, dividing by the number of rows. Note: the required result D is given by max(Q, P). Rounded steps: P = 53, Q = 24.2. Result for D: 53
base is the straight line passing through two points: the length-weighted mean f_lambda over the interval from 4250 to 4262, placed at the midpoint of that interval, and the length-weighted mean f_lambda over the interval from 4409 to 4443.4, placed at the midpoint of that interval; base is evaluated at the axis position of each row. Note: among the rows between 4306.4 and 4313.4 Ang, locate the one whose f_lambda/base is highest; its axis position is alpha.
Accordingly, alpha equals 4311.91 Ang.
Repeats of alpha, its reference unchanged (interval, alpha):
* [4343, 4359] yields 4347.80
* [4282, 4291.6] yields 4283.21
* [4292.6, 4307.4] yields 4294.07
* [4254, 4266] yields 4265.49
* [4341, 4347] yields 4345.80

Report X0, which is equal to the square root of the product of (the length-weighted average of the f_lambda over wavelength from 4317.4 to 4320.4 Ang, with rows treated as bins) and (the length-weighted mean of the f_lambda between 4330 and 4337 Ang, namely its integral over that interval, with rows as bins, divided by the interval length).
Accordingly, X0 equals 23.4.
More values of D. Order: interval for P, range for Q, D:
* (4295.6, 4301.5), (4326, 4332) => 34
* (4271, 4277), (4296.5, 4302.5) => 60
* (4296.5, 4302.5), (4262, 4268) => 28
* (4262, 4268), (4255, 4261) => 64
